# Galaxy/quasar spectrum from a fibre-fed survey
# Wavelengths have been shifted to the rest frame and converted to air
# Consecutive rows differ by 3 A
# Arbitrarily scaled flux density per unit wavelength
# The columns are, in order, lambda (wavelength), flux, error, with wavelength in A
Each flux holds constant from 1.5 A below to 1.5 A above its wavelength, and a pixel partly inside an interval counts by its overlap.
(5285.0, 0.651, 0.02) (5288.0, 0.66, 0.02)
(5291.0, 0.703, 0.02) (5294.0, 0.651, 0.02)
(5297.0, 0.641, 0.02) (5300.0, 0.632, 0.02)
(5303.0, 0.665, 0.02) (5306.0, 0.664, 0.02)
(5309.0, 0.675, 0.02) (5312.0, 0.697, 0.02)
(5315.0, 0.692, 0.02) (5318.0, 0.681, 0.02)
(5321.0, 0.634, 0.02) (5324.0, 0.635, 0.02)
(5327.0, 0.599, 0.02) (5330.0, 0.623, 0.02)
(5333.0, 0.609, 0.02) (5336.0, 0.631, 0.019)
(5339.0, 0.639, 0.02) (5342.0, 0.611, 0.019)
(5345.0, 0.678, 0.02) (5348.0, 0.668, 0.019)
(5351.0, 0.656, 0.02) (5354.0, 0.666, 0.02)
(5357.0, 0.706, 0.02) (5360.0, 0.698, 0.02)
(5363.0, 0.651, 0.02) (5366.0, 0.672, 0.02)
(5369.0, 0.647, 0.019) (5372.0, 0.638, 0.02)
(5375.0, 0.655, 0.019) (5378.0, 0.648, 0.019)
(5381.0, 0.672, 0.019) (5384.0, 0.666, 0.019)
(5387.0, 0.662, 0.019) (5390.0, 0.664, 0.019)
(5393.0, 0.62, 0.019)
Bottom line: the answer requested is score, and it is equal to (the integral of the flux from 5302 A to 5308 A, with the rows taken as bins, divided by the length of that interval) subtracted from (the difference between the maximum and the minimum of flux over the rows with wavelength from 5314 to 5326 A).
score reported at -0.607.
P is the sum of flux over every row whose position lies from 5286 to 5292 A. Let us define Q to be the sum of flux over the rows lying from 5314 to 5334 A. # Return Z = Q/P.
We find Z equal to 3.3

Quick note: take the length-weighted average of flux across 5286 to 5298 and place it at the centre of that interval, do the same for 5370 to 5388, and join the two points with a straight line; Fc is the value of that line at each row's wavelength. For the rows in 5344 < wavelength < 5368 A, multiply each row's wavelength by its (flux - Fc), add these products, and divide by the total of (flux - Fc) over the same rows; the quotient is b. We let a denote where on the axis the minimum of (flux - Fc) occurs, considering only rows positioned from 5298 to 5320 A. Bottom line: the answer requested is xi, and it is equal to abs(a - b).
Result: 56.2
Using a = 5300.0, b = 5356.2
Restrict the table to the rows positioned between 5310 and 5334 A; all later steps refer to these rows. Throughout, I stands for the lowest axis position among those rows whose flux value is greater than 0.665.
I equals 5312.0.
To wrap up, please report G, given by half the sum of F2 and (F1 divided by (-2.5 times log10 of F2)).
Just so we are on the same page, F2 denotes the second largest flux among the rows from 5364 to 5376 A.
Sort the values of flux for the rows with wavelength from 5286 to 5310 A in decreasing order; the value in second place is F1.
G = 1.06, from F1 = 0.675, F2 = 0.655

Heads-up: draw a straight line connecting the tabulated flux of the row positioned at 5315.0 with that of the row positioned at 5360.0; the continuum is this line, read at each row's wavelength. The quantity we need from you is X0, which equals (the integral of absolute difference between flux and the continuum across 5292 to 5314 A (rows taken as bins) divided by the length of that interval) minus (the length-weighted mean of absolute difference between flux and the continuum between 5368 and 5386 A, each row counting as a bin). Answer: -0.015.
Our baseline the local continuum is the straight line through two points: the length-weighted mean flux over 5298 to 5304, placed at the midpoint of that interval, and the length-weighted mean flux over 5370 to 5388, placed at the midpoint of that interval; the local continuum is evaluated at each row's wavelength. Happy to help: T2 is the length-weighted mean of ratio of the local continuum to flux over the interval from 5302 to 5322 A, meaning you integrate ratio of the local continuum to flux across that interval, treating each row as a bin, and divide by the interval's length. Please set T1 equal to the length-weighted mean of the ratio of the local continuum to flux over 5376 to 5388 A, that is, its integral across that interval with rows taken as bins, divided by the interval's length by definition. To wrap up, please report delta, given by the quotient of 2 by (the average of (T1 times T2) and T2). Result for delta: 2.09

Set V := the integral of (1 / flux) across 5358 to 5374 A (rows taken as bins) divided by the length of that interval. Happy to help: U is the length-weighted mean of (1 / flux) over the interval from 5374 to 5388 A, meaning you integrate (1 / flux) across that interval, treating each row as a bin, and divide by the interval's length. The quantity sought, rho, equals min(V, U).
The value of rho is 1.51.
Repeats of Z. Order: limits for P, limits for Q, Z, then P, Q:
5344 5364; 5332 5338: 0.3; 4.7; 1.2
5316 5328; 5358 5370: 1.0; 2.5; 2.7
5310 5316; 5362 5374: 1.9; 1.4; 2.6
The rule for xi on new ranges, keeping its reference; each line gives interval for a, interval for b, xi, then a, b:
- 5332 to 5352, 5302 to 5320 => 19.5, 5333.0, 5313.5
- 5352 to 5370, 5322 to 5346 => 37.1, 5369.0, 5331.9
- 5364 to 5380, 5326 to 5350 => 39.8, 5372.0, 5332.2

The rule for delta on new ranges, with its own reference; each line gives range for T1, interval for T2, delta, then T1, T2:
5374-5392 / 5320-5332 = 1.92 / 1.00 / 1.046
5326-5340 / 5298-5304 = 1.95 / 1.05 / 1.001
